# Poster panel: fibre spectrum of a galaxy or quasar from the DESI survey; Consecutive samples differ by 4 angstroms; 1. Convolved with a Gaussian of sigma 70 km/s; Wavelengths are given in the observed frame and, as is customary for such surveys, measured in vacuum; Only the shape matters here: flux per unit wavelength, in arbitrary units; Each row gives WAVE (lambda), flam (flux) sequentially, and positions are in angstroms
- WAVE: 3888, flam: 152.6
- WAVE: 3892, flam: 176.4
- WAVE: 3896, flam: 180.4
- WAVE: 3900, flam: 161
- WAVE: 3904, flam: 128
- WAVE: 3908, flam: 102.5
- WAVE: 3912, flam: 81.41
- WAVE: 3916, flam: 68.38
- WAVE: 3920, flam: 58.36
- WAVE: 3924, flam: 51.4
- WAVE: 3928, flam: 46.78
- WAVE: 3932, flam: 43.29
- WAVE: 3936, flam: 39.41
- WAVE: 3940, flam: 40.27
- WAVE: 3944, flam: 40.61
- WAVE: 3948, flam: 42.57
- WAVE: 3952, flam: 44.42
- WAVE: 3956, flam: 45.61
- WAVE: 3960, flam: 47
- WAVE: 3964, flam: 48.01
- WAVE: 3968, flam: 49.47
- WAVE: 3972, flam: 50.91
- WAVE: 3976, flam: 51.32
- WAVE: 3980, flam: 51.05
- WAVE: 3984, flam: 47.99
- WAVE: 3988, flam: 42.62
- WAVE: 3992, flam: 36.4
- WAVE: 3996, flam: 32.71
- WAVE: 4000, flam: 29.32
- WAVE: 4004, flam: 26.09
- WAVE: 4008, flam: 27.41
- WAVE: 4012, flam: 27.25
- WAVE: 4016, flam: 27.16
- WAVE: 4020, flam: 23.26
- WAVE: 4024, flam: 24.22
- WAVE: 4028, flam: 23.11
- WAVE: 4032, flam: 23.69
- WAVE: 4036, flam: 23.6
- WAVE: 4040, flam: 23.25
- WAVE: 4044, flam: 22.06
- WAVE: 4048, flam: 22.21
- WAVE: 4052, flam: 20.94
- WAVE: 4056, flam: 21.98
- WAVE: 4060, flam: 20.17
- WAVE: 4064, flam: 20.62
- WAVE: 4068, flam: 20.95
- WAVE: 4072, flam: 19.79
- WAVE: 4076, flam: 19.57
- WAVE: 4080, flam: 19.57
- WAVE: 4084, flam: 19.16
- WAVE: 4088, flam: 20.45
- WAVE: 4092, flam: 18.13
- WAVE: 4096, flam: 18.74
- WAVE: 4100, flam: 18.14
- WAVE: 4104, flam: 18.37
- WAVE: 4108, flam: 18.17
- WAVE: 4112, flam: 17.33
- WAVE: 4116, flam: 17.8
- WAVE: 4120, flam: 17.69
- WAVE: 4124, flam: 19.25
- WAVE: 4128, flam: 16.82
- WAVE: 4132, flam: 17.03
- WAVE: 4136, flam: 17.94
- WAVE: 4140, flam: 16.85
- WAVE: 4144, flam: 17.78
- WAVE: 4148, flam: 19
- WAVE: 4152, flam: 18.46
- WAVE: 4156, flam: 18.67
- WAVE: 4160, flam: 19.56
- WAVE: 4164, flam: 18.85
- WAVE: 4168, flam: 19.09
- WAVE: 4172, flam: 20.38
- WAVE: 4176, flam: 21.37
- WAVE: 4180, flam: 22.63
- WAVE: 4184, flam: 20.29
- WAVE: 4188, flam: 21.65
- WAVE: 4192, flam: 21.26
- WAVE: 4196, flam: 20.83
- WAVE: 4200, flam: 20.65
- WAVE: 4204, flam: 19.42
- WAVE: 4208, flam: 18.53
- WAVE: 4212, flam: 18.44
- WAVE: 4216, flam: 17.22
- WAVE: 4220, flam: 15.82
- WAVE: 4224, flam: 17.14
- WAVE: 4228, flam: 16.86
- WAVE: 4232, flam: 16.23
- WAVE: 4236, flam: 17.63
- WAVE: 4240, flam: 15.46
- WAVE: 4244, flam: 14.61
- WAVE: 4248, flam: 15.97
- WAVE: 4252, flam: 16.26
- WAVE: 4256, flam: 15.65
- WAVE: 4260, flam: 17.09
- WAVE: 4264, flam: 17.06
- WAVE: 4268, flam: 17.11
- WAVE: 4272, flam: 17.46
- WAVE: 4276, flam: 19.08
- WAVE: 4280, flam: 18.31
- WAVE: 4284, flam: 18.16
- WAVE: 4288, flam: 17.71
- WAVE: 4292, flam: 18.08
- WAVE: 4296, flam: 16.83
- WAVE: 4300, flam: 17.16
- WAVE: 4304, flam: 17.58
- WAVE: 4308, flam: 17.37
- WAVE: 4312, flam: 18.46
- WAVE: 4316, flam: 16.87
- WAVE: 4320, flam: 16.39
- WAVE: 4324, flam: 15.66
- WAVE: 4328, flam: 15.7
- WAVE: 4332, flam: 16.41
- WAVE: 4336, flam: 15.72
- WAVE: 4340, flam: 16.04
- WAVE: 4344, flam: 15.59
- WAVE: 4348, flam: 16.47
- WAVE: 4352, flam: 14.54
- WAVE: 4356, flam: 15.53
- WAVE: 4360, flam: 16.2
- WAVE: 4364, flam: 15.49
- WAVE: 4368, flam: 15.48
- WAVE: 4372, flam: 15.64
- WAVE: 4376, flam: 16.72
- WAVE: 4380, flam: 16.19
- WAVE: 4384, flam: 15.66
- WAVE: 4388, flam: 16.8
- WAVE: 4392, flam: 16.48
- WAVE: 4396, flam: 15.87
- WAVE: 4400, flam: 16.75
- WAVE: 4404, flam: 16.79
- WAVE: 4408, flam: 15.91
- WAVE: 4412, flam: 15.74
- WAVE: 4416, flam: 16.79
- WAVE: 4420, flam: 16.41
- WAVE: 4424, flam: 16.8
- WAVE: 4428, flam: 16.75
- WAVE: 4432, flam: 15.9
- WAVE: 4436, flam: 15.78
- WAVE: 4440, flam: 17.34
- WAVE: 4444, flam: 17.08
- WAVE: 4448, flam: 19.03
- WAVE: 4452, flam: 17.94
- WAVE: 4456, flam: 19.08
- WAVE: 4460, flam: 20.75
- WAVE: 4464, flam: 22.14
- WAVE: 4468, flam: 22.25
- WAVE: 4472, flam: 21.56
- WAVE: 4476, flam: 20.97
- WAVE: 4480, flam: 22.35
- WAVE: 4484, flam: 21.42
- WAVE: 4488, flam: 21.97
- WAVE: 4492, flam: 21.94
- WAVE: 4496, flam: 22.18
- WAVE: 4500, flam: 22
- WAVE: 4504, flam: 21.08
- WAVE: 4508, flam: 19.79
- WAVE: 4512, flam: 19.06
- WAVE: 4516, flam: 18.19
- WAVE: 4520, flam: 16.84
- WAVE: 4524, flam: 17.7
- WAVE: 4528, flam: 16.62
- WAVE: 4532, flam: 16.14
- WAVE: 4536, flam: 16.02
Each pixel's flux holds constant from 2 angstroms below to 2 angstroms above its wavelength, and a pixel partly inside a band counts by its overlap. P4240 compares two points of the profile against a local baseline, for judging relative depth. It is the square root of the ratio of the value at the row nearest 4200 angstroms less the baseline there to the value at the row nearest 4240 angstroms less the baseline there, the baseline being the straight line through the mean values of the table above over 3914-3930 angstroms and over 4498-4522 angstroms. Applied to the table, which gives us 0.9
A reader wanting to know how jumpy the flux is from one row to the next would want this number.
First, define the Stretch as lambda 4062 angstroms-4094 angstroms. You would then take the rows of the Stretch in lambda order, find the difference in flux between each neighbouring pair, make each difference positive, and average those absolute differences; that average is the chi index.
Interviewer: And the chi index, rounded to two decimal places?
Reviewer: 0.82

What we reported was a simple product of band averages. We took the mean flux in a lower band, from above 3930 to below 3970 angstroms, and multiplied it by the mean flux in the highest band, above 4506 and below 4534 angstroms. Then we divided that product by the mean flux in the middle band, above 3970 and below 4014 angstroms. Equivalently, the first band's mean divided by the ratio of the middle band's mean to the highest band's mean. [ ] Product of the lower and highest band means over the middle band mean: 20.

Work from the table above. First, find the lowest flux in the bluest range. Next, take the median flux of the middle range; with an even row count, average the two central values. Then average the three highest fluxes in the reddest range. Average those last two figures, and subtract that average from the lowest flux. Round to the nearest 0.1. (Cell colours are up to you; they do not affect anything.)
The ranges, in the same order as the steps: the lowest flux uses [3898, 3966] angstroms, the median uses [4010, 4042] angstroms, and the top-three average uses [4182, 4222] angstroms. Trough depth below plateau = 17.0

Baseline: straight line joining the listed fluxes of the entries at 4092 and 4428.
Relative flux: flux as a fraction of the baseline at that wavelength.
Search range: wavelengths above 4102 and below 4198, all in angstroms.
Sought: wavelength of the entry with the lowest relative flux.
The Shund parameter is 4128 angstroms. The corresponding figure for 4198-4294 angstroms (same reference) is 4244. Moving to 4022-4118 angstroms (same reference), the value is 4112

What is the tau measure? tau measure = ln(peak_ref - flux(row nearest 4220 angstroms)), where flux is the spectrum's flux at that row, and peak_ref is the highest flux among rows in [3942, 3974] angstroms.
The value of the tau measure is 3.56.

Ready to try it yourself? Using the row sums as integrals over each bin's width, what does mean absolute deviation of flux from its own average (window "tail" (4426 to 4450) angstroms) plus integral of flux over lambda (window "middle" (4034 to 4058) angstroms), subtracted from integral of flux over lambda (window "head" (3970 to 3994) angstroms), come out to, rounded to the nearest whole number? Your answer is 584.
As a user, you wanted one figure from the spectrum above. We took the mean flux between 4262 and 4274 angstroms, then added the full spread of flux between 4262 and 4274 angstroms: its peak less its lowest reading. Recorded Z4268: 17.6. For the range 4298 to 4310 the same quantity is 17.8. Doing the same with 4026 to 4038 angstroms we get 24.0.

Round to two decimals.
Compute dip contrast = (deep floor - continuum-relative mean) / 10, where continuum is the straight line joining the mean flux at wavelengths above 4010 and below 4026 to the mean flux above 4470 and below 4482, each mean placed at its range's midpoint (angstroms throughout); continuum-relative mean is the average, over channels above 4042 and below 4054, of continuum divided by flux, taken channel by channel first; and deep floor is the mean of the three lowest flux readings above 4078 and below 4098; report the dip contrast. 1.75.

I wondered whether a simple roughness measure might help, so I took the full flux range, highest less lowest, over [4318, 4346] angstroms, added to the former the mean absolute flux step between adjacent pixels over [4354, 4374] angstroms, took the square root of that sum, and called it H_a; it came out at 1.1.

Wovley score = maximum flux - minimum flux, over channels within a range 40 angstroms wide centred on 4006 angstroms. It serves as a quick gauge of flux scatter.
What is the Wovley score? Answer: 19.4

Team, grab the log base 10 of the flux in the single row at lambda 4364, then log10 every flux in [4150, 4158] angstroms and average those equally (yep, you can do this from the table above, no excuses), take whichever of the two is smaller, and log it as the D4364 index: 1.19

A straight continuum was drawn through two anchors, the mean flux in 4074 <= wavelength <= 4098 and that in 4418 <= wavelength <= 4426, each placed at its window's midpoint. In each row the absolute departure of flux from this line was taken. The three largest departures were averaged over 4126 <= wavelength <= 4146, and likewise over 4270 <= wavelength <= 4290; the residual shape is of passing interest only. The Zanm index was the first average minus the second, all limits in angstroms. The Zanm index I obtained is 1.2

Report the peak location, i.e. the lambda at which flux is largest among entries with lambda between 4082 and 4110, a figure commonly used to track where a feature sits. 4088 angstroms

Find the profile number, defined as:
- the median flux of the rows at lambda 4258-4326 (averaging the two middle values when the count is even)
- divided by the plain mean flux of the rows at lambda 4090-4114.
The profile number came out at 0.96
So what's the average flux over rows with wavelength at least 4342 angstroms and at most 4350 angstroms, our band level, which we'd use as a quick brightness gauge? 16.0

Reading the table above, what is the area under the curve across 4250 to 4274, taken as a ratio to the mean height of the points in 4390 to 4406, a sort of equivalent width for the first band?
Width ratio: 24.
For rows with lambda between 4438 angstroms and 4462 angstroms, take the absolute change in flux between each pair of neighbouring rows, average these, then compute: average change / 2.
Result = 0.61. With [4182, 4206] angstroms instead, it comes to 0.36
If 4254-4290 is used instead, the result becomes 0.30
